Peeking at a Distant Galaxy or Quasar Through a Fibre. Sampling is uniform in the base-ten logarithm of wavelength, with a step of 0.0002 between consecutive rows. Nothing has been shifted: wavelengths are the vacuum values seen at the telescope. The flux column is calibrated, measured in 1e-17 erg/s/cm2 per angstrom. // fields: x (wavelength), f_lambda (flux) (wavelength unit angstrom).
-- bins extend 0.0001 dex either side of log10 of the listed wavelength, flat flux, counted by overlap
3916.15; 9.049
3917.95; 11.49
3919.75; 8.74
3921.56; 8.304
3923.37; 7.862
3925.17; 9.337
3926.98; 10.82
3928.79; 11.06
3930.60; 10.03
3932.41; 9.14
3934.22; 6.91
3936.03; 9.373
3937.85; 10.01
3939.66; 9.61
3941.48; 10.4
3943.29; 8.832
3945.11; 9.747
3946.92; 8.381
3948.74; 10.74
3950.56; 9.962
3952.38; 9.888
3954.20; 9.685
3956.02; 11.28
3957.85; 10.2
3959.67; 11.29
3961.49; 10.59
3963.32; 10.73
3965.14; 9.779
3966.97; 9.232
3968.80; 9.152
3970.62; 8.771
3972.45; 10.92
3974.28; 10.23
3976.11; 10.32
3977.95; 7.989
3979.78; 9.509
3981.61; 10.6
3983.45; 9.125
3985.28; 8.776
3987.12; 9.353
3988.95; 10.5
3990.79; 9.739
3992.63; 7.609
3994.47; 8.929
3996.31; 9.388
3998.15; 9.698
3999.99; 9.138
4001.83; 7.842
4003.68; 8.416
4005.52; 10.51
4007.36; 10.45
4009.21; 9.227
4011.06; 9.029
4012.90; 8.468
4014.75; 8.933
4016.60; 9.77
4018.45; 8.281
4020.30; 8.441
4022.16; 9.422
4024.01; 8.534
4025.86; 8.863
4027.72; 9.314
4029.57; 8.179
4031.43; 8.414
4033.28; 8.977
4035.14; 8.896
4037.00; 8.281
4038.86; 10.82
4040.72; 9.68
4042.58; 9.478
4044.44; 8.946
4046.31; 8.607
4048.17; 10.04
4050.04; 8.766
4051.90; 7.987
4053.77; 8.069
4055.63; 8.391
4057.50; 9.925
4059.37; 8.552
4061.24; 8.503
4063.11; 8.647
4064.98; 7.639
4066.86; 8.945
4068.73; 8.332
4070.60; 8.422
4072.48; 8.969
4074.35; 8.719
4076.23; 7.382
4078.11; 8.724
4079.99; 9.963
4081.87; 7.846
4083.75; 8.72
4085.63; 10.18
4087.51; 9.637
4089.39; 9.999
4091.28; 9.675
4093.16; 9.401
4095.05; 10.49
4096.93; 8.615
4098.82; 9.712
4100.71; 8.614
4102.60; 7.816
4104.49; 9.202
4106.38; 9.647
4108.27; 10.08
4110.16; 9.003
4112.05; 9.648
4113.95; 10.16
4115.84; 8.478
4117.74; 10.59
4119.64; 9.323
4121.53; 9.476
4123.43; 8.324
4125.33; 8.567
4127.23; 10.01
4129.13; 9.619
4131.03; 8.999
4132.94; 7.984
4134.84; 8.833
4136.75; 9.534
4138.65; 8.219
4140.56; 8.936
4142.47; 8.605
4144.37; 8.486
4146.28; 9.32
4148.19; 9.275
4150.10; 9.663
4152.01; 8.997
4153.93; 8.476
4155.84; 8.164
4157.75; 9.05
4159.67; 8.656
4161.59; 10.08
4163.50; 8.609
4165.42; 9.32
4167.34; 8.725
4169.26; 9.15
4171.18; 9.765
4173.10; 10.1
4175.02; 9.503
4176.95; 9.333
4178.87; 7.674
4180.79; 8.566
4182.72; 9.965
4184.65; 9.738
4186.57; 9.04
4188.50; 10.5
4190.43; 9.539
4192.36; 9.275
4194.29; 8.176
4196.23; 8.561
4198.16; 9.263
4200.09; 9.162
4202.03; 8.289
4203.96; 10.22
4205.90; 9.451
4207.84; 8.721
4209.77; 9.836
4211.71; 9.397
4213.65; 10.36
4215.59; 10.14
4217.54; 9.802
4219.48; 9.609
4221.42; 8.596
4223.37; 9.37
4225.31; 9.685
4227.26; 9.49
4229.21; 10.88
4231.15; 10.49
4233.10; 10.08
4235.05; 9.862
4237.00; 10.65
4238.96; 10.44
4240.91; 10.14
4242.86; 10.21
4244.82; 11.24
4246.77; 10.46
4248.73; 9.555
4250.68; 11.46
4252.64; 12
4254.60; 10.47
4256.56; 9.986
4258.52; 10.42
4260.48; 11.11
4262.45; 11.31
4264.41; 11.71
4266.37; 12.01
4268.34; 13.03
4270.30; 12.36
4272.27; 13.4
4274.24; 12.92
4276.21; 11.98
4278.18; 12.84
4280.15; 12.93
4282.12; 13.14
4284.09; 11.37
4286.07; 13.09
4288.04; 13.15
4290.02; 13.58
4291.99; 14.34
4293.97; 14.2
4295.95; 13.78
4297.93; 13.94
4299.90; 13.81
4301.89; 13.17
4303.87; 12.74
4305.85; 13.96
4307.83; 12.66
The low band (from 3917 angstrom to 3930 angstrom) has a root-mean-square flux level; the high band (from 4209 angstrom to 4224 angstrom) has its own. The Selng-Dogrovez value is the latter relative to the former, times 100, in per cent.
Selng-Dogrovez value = 99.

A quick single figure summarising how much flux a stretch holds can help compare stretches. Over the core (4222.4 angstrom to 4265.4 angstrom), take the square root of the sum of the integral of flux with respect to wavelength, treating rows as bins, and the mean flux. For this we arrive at 21.5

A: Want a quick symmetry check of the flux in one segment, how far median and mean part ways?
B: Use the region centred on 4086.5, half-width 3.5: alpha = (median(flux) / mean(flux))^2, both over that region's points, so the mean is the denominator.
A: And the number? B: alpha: 1.04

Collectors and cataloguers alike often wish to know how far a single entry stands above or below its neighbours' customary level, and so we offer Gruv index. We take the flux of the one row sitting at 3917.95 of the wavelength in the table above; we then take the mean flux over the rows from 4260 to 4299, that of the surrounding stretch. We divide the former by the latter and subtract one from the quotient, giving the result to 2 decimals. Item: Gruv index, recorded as -0.10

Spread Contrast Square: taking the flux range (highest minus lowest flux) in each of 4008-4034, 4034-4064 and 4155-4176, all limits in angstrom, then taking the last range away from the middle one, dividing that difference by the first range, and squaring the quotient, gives 0.32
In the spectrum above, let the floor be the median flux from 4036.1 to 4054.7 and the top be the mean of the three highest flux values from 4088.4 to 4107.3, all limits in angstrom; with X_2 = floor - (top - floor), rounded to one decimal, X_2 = 7.6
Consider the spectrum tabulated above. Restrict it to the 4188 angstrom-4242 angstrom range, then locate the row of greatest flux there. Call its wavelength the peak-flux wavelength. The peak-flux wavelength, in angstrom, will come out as 4229.21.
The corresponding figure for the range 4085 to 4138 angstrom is 4117.74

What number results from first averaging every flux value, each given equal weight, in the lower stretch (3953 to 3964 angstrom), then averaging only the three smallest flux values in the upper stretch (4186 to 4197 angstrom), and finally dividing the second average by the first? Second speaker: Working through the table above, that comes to 0.81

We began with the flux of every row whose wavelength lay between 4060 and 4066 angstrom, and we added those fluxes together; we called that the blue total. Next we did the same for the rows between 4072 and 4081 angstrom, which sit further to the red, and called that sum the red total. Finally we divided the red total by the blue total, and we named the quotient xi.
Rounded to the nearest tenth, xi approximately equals 1.8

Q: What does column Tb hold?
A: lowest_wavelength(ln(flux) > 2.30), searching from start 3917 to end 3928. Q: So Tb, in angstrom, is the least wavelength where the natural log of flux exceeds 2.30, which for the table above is 3917.95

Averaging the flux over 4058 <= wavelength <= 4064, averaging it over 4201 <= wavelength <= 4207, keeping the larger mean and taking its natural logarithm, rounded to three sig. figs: 2.23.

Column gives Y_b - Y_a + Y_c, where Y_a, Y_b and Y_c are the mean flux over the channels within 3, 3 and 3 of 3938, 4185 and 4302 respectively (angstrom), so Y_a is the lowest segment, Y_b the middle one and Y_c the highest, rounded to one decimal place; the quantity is 13.2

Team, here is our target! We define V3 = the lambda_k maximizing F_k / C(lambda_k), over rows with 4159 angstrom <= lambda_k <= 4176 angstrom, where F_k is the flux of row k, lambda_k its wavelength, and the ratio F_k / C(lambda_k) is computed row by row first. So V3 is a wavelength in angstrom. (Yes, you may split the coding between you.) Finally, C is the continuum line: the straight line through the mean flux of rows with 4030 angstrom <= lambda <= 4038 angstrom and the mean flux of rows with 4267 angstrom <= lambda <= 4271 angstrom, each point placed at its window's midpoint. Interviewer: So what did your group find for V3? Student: 4161.59 angstrom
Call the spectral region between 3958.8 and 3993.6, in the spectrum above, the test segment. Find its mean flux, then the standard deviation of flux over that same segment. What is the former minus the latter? 8.7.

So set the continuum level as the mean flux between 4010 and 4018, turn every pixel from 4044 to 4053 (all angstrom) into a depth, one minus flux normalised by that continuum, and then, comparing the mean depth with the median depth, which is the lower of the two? 0.02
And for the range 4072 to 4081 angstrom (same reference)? 0.03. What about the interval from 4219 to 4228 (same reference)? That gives -0.05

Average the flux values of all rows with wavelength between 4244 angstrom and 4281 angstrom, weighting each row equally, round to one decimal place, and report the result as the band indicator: 11.6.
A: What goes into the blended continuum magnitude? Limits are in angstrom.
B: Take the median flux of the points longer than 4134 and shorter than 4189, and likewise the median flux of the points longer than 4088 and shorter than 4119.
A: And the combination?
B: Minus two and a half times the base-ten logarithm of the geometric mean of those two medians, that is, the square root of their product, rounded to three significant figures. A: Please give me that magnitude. -2.43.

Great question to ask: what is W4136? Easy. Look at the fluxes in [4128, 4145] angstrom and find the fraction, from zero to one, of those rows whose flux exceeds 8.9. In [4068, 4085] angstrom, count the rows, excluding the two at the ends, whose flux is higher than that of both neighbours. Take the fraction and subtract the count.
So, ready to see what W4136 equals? -1.6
